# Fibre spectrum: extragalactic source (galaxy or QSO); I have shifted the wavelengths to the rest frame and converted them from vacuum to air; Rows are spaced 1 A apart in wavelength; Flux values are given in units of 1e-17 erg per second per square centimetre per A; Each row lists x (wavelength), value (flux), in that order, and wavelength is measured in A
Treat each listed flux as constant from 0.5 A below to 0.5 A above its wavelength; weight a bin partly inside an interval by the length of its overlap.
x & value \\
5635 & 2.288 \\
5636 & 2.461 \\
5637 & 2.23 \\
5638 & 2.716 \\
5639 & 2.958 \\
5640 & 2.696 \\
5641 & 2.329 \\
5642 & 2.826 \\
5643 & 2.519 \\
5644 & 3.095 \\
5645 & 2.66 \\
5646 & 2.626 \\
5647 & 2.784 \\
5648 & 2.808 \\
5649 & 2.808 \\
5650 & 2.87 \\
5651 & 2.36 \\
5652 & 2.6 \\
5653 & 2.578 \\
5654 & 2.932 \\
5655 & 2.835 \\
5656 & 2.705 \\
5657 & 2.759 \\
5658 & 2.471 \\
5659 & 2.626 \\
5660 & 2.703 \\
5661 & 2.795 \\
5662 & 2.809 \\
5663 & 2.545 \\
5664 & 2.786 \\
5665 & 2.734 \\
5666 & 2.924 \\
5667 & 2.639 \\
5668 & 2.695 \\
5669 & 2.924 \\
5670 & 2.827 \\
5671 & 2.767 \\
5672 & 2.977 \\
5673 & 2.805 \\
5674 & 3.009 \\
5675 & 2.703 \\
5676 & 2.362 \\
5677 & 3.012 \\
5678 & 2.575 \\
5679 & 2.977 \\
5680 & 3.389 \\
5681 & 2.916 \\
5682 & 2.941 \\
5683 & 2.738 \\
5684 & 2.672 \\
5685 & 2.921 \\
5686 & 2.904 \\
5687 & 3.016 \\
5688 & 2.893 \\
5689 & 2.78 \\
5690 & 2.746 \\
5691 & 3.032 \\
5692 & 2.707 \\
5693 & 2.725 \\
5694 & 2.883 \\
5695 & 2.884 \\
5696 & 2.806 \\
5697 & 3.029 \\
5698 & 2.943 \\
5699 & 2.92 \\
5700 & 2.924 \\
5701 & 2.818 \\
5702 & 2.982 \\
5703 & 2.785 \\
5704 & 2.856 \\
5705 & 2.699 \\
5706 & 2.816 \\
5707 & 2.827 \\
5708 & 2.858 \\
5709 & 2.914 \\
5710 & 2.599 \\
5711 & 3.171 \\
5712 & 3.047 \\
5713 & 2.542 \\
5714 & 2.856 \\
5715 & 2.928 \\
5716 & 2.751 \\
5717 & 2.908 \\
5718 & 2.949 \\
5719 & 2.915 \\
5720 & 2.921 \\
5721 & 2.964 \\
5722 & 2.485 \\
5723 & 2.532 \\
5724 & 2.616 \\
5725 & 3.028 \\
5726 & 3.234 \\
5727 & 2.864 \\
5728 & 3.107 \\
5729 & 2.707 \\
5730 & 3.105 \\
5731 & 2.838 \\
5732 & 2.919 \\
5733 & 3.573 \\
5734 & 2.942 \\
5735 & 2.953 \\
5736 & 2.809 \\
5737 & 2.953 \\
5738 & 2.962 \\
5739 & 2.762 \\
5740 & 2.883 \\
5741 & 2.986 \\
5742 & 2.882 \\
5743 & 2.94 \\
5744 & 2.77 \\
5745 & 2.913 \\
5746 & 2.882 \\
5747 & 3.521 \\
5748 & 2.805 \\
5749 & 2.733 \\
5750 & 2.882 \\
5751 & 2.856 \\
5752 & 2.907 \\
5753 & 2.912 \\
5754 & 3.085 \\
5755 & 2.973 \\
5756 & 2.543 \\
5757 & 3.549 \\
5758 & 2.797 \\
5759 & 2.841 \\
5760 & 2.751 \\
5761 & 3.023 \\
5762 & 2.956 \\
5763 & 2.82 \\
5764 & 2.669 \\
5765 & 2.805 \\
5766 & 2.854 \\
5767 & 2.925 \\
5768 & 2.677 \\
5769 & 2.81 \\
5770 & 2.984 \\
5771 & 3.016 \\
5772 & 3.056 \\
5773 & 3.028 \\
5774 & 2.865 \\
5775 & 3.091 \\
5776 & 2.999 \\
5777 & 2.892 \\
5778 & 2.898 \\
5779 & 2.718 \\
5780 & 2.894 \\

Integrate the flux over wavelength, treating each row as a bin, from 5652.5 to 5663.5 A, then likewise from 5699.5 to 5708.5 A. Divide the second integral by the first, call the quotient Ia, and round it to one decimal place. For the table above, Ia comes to 0.9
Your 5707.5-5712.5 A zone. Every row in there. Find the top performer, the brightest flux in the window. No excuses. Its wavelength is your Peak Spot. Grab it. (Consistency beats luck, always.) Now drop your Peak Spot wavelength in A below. 5711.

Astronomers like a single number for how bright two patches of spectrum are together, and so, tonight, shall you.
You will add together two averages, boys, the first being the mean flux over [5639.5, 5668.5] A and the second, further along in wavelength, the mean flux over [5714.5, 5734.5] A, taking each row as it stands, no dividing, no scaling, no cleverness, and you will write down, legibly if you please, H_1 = 5.62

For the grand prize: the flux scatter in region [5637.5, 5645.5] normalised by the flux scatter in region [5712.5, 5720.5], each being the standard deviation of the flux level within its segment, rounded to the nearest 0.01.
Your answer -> 1.75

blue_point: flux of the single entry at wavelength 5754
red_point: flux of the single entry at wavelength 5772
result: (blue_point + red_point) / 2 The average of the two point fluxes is 3.07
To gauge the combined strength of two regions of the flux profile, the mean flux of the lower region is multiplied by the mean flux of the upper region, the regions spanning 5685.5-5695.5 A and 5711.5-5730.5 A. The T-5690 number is 8.19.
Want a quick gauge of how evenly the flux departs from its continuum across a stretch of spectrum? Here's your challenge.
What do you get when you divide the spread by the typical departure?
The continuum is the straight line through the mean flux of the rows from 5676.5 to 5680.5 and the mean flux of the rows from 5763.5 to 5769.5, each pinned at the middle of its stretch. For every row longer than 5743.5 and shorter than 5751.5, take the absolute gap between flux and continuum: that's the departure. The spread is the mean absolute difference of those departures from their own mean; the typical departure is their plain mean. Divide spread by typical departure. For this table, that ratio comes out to 1.01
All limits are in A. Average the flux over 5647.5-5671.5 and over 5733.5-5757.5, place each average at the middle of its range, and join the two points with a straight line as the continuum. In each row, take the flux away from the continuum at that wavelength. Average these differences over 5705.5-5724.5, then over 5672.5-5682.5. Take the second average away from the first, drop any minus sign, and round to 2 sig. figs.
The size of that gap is 0.14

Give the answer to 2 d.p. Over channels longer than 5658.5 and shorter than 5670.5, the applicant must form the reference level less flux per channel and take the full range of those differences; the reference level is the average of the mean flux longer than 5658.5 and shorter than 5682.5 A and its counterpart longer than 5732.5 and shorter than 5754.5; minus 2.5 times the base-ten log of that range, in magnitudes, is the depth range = 1.05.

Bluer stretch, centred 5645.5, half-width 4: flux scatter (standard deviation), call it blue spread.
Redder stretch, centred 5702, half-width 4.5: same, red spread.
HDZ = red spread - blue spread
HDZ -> -0.08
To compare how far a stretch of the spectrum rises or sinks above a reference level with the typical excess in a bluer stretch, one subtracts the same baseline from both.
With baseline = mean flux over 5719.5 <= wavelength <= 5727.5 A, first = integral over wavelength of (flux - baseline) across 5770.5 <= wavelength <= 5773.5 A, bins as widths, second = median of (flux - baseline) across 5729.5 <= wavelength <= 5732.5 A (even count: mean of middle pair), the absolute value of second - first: 0.5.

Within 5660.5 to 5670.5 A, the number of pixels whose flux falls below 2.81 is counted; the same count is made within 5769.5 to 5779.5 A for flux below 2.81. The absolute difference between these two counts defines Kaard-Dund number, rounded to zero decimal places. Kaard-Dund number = 6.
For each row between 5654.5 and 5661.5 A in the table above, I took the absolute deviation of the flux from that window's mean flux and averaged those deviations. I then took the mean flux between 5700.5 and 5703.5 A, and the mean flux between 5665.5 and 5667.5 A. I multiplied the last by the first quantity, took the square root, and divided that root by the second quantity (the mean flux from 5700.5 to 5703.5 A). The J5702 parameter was 0.171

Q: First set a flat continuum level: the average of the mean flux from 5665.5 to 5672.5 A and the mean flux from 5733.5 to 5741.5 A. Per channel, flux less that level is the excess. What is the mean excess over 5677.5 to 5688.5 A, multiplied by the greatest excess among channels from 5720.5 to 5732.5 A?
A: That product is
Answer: 0.0147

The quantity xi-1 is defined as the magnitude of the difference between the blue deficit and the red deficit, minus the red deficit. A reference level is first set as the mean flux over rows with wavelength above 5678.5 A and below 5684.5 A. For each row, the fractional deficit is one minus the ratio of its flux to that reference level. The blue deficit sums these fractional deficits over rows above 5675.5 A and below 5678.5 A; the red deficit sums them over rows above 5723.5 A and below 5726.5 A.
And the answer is 0.34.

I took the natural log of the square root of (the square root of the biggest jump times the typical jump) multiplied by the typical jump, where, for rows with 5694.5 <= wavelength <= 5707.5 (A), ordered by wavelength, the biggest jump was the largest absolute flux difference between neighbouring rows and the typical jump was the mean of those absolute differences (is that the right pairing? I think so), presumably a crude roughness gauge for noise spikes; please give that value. -2.1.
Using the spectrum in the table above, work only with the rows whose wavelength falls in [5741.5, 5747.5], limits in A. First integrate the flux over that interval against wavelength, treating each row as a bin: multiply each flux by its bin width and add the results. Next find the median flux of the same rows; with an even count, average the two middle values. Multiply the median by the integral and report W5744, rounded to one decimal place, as 51.9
